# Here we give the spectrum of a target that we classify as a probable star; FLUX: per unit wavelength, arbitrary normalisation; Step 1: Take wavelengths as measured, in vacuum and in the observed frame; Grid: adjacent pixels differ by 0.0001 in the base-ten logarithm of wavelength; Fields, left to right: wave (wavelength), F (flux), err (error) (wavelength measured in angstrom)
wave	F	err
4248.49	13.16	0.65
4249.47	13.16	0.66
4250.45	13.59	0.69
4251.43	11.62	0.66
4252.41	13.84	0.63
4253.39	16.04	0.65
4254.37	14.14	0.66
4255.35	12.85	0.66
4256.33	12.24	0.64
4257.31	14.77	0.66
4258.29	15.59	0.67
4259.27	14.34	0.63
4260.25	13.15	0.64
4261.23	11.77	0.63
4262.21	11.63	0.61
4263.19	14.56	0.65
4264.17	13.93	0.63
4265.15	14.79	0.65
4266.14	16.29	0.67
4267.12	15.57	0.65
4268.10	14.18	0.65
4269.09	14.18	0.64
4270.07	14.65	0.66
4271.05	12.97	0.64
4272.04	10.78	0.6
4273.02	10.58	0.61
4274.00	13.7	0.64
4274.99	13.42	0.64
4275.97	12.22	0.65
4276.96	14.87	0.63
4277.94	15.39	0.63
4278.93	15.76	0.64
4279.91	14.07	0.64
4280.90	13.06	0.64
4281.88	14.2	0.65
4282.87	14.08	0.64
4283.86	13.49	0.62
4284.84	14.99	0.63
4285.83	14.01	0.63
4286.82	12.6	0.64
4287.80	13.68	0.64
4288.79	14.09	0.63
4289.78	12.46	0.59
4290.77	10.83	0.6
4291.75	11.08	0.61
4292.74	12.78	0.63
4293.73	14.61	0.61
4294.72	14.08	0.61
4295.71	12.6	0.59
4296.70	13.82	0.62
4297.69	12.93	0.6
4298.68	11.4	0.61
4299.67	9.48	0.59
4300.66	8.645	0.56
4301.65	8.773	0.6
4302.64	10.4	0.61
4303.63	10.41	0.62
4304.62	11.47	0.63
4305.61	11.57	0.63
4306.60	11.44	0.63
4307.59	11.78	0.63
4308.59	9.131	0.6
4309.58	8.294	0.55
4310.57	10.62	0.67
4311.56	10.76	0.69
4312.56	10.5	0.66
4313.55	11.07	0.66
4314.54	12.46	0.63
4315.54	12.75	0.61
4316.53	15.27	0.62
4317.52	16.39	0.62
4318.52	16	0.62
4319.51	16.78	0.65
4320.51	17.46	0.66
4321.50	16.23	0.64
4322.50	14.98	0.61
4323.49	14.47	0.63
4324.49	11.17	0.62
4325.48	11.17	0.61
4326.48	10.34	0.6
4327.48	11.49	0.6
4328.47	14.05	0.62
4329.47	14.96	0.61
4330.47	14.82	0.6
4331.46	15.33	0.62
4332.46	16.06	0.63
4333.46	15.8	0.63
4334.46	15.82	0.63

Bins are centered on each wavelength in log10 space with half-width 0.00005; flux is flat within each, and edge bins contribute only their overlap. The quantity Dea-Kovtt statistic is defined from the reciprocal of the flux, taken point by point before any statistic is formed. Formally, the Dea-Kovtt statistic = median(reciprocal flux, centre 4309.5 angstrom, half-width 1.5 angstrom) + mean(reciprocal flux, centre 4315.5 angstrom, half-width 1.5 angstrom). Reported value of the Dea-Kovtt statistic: 0.18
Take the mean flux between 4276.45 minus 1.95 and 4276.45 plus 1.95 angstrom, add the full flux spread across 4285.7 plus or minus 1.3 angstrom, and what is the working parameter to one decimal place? 16.4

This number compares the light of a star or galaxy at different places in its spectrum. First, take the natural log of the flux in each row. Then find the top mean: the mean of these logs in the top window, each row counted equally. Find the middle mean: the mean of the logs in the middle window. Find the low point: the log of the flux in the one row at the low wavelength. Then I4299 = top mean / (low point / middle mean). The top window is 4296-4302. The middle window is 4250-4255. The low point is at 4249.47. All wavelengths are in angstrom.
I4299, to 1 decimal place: 2.4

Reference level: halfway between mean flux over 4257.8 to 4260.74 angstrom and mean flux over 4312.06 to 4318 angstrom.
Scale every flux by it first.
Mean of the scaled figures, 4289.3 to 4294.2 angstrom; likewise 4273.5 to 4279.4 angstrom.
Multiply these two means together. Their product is 0.93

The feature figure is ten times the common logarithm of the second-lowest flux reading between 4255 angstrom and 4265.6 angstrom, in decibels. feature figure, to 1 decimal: 10.7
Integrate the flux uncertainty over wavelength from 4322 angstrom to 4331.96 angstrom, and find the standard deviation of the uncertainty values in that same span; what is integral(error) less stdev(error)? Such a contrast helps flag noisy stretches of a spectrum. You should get 6.09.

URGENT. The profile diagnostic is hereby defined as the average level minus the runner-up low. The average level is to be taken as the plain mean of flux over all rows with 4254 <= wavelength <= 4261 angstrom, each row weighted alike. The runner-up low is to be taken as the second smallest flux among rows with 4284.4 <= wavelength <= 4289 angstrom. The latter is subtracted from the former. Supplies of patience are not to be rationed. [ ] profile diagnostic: 0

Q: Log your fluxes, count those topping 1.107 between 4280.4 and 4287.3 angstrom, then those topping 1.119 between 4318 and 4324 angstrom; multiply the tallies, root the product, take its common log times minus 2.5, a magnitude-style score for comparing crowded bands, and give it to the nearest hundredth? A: -1.95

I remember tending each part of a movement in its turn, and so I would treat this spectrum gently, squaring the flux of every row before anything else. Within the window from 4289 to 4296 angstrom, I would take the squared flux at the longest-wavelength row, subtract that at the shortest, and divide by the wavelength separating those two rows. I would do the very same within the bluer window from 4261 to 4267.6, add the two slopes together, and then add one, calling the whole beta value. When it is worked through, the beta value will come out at 19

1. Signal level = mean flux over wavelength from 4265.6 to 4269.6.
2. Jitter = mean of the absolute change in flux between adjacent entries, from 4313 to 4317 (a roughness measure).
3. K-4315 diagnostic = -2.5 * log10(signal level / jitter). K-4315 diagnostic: -2.58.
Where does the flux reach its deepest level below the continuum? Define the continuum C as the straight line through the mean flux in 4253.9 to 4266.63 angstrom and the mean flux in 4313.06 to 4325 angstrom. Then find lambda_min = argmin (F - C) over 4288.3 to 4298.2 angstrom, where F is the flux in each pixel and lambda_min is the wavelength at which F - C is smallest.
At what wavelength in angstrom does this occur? 4290.77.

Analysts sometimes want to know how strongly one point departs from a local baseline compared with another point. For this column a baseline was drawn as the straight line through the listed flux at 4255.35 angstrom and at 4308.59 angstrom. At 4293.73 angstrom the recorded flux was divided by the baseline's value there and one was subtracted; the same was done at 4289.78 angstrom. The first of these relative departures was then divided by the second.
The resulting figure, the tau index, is 2.3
